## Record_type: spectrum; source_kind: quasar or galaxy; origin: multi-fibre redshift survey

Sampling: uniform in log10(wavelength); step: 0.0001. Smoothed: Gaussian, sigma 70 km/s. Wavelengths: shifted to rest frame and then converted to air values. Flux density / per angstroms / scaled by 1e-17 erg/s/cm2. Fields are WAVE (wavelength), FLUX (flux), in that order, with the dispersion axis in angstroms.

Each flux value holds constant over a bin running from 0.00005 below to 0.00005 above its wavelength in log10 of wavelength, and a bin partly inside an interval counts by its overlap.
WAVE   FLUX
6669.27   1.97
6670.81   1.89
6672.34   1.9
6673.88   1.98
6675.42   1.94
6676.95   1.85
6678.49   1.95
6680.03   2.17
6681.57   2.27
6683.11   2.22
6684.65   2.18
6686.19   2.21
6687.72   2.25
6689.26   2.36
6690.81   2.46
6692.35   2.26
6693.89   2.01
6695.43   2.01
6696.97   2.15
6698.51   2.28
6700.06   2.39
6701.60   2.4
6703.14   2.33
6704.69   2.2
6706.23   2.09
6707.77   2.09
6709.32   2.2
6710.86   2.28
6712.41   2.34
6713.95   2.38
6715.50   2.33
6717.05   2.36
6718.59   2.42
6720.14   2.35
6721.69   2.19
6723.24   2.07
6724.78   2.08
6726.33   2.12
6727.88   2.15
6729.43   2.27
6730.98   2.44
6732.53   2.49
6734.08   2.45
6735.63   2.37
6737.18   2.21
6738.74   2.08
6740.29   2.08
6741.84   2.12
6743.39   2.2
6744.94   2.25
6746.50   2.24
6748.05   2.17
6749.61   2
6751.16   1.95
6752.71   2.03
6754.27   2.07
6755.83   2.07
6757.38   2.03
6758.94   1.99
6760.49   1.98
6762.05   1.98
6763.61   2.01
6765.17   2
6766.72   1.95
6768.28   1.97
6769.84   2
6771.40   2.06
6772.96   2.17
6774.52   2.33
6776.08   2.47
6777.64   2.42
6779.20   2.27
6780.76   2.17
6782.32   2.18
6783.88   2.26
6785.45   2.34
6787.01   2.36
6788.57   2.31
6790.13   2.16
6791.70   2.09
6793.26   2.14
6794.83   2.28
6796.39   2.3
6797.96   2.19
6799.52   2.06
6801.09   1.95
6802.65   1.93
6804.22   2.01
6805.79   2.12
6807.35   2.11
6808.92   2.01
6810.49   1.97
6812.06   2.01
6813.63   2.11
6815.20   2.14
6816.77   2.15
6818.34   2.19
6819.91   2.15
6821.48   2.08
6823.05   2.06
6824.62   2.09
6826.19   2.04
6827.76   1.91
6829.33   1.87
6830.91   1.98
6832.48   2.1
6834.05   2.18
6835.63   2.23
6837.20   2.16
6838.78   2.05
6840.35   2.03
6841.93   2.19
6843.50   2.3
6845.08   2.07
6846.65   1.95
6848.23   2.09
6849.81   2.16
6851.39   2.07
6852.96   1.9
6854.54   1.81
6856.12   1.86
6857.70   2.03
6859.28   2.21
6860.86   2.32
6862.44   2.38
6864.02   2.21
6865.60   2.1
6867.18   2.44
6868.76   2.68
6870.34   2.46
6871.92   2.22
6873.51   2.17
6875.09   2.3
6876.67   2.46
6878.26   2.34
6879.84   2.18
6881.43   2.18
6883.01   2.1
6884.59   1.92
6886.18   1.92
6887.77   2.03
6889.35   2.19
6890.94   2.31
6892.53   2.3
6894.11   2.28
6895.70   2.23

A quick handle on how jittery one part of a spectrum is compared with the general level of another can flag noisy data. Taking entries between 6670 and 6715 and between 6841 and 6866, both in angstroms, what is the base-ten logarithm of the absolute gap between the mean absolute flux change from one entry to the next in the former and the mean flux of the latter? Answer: 0.304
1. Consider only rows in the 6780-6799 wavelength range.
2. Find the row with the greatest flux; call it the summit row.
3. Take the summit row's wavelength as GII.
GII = 6787.01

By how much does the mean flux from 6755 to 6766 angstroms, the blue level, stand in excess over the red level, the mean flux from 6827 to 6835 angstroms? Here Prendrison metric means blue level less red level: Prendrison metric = 0.00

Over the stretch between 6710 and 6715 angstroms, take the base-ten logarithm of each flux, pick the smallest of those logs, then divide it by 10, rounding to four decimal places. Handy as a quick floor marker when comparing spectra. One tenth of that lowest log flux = 0.0358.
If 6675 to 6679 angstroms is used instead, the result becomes 0.0267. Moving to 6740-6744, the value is 0.0318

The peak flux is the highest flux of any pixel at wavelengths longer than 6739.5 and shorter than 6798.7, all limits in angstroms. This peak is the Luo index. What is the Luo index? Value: 2.47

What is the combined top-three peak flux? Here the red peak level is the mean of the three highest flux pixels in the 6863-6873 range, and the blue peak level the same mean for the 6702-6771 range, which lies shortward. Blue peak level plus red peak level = 4.99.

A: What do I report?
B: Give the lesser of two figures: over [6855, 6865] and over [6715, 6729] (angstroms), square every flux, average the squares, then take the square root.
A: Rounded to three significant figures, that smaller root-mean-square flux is 2.18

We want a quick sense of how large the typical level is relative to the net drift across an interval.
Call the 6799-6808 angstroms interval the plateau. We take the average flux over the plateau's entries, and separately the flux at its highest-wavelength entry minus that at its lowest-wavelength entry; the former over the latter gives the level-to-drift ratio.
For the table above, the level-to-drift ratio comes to 41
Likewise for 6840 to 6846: 54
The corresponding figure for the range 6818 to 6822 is -19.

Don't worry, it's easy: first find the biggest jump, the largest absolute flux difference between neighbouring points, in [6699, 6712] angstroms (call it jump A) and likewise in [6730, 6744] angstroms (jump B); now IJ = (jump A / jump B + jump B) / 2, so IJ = 0.49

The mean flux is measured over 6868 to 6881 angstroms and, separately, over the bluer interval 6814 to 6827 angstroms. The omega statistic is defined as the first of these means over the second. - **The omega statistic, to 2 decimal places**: 1.11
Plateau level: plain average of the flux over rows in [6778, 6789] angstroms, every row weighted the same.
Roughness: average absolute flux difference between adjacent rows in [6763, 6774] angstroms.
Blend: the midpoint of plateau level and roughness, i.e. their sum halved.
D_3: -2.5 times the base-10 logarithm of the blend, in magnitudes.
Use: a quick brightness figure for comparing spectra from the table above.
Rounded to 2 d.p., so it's -0.16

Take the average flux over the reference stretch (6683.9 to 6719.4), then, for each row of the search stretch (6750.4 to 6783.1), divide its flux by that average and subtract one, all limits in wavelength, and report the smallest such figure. -0.14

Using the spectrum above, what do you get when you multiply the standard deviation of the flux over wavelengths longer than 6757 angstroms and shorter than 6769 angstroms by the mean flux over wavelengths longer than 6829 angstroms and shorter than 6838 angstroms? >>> 0.05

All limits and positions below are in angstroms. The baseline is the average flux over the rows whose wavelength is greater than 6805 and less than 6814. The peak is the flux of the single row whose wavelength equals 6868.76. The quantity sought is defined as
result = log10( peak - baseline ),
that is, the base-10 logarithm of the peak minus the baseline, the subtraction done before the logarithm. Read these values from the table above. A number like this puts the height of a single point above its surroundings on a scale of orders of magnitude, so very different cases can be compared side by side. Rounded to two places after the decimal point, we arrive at -0.20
